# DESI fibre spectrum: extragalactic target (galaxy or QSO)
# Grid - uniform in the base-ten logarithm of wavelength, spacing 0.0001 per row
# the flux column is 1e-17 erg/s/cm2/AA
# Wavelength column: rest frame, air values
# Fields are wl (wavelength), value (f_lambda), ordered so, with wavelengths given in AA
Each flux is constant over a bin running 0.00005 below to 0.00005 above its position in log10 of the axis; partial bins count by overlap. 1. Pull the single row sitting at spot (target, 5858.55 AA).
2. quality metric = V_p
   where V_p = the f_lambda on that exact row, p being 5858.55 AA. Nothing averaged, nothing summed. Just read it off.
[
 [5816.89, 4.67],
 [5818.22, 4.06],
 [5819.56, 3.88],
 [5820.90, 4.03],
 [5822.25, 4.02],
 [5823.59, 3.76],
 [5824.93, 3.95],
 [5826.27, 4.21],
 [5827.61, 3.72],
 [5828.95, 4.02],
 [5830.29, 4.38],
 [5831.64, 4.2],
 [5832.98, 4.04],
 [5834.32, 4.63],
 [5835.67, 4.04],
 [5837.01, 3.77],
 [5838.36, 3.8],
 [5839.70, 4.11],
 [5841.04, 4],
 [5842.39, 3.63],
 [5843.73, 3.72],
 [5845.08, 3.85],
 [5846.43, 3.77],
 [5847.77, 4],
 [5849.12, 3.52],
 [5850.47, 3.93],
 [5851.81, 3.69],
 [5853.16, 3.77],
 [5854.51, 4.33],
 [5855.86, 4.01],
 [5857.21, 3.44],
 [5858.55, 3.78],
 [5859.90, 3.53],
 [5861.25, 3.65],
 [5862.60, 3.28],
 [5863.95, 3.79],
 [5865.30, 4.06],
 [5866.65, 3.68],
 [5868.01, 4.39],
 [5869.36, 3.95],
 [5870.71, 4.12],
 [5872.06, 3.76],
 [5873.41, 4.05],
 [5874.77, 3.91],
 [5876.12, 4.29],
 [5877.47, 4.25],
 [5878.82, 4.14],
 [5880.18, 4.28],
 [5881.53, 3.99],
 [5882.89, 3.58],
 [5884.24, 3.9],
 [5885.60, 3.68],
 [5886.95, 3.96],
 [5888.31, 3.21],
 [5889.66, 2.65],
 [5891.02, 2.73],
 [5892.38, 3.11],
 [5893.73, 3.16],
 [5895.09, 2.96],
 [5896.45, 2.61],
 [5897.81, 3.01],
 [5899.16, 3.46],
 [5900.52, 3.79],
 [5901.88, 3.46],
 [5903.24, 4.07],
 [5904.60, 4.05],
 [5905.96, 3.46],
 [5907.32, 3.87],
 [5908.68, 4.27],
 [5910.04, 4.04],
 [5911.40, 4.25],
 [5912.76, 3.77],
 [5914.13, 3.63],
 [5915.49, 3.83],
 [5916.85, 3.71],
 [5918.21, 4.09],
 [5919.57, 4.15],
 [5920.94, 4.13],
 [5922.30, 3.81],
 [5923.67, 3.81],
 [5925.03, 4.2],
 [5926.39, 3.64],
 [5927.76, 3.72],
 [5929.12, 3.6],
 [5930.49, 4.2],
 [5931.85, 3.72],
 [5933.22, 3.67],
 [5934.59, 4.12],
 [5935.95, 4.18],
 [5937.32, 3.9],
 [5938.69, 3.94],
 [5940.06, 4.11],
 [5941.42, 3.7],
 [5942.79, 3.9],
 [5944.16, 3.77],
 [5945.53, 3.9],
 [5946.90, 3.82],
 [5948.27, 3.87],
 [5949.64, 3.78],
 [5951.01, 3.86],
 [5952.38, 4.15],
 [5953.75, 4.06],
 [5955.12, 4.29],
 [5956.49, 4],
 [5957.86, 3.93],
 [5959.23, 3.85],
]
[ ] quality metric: 3.78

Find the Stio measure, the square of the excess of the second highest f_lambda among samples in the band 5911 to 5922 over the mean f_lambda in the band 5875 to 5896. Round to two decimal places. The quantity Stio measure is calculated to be 0.31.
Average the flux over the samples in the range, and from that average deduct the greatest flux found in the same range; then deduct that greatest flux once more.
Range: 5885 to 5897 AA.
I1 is -4.8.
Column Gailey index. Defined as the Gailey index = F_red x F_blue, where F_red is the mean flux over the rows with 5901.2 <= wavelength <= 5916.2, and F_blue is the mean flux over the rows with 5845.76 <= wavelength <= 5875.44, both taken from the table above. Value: 14.9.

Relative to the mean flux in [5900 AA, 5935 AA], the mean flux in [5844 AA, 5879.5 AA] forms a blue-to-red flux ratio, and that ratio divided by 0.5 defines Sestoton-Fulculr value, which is 2.00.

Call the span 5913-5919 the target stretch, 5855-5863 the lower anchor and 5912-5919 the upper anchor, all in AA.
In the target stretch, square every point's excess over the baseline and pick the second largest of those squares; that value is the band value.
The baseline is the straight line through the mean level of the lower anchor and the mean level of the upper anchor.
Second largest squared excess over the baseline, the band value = 0.03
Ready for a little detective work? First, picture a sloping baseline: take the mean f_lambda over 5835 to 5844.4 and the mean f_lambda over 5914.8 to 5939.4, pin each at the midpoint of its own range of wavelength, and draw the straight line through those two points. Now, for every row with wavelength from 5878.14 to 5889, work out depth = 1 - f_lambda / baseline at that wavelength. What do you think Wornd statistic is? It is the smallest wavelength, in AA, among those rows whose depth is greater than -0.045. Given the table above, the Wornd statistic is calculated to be 5881.53 AA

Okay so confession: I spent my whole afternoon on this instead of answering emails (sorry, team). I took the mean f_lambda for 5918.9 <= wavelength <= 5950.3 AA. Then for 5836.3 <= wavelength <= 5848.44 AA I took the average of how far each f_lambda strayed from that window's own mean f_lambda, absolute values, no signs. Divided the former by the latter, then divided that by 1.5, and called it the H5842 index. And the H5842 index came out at 21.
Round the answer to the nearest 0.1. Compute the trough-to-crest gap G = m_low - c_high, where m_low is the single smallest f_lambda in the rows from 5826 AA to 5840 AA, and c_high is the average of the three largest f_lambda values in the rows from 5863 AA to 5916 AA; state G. -0.6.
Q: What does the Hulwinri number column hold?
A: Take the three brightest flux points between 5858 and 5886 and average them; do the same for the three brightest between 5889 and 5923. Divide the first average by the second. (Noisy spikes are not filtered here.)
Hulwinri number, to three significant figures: 1.02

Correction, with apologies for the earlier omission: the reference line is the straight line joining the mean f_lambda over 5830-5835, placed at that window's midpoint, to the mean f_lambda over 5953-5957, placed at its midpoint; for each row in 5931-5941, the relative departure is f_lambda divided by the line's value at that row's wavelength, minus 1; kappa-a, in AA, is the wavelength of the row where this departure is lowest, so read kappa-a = 5933.22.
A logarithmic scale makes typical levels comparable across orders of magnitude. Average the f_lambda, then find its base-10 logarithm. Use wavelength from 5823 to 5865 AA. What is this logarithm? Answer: 0.589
